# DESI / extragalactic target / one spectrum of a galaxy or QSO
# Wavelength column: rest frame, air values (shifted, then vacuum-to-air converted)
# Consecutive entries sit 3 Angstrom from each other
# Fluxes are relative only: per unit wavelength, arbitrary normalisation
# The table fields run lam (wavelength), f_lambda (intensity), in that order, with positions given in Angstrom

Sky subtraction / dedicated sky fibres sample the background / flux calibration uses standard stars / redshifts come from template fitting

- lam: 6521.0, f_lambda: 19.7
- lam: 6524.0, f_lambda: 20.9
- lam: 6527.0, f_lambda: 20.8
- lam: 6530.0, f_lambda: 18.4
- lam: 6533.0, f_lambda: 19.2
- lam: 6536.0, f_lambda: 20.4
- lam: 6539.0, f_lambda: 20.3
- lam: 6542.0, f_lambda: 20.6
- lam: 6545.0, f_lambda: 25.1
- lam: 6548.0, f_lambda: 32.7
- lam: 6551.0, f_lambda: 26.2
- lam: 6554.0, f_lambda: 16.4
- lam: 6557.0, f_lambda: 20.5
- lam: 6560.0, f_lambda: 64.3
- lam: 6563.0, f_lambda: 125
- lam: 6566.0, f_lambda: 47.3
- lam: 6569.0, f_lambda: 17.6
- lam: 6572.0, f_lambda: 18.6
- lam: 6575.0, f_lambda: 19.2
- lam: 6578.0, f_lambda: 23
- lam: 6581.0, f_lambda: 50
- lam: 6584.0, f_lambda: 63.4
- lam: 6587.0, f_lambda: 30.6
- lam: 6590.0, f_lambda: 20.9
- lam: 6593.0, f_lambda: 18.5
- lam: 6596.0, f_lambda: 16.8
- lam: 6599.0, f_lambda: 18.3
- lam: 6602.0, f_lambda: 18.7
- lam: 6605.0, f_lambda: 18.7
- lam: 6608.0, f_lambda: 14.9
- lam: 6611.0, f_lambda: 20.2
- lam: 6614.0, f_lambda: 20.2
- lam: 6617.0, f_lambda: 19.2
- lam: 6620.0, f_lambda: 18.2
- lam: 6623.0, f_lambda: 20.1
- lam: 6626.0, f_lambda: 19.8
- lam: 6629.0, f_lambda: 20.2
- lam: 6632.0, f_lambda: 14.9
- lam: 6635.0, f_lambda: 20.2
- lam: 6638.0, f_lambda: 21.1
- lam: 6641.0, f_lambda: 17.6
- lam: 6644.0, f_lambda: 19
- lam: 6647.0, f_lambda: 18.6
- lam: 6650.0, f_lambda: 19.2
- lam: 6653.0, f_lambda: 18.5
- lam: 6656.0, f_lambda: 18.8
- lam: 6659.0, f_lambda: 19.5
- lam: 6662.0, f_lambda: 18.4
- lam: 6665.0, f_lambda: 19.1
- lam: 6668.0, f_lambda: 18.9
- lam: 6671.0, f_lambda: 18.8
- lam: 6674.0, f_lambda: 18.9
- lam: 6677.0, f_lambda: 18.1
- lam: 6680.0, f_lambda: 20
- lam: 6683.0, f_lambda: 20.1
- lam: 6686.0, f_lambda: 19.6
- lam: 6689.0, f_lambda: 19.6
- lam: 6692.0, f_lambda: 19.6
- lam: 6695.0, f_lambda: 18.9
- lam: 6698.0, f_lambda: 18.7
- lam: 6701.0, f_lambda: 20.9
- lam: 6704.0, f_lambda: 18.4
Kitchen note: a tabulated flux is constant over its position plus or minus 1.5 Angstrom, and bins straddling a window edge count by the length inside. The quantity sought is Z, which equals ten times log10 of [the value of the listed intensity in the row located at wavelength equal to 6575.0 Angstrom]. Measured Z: 12.8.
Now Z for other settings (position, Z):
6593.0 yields 12.7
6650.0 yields 12.8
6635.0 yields 13.1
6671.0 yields 12.7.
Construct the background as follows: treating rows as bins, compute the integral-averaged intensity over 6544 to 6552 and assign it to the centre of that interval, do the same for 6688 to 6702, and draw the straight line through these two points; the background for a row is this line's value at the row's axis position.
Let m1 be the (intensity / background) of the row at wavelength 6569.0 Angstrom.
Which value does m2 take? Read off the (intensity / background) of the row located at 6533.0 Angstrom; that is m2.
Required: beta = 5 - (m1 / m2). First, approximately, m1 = 0.651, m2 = 0.66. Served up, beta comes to 4.01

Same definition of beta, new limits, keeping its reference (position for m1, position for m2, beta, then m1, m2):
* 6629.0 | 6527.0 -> 3.78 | 0.862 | 0.70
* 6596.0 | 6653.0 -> 4.21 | 0.661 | 0.84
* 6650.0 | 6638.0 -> 4.06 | 0.865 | 0.92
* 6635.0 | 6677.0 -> 4.01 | 0.875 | 0.88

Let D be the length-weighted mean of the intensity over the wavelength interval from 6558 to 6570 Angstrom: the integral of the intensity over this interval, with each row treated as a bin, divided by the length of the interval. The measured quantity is 63.7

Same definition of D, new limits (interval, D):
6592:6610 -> 17.7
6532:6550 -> 23.2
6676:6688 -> 19.5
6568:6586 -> 32.3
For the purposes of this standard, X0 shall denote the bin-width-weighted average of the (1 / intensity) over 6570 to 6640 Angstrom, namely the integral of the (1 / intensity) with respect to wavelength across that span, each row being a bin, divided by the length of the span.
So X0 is 0.0491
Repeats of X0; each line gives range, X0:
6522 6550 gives 0.0465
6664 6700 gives 0.0521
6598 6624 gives 0.0539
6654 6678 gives 0.0532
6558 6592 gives 0.0339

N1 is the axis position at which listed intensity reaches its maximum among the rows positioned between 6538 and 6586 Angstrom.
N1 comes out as 6563.0 Angstrom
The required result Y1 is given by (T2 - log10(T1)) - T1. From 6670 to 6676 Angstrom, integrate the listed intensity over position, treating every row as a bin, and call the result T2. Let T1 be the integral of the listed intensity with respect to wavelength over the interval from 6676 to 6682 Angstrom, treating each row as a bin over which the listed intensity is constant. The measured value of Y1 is -5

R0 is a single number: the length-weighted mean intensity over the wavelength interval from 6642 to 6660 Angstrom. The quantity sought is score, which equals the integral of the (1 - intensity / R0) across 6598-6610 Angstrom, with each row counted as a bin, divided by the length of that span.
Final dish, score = 0.06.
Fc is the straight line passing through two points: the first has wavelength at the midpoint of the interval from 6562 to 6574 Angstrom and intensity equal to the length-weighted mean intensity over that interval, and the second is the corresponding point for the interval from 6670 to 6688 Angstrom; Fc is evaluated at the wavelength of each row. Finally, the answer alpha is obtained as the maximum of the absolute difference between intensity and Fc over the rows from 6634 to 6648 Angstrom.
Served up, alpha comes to 11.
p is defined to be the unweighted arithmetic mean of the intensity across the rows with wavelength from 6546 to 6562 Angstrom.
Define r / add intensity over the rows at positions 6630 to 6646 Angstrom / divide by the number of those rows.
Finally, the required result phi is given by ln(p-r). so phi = 2.6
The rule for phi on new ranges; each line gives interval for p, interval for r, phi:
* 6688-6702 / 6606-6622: 0.0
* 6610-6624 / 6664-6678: -0.2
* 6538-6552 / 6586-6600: 1.4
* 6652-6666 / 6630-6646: -1.2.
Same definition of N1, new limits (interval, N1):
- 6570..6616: 6584.0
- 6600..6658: 6638.0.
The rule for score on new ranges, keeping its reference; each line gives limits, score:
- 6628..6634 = 0.07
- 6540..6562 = -0.66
